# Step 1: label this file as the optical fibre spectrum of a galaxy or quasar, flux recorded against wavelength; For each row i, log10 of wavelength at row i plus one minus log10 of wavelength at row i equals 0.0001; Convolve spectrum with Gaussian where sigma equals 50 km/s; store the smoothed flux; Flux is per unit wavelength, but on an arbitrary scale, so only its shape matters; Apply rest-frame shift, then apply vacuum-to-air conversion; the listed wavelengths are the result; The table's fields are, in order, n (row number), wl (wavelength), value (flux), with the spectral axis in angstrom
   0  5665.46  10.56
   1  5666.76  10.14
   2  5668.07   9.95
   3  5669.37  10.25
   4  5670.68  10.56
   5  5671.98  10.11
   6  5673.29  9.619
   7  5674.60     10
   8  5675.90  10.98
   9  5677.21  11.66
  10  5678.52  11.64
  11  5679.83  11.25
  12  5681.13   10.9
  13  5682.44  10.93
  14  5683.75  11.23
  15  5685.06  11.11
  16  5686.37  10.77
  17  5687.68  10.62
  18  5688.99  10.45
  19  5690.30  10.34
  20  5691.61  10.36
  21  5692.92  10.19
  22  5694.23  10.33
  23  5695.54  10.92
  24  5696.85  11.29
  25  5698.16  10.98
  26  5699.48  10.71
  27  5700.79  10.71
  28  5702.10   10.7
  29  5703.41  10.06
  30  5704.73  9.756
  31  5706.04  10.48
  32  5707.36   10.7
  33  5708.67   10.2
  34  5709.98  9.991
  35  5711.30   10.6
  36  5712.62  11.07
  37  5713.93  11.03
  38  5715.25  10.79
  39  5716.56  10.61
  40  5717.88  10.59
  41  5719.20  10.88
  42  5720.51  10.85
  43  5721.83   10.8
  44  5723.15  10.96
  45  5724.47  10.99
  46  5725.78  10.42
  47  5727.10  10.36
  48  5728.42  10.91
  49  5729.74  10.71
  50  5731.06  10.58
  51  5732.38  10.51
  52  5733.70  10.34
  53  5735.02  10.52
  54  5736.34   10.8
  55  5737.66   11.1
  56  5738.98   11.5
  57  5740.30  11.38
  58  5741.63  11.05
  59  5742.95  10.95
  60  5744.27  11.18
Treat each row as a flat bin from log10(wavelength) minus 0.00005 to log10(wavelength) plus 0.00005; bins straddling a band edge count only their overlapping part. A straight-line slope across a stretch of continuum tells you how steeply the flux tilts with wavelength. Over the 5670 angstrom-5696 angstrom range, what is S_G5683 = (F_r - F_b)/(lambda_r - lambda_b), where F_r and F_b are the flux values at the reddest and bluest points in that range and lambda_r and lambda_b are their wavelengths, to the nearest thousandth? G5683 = 0.014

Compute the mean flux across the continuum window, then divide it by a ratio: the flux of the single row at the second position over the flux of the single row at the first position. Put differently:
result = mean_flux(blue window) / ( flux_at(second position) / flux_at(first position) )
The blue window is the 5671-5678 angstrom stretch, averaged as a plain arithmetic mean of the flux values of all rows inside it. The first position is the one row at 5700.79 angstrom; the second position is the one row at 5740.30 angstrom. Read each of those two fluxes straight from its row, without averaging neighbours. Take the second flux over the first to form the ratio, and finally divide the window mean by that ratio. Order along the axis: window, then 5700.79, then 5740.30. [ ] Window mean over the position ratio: 9.9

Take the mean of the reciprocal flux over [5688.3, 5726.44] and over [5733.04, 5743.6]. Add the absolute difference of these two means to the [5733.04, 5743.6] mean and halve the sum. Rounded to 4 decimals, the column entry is 0.0472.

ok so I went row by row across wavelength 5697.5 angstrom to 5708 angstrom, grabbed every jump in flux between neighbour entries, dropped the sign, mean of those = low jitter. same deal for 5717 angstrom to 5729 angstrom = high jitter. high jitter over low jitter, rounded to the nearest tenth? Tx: 0.7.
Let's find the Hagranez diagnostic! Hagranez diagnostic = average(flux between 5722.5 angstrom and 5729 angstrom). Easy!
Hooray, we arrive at 10.73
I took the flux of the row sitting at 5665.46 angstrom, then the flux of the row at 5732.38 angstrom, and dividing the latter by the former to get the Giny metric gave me 1.00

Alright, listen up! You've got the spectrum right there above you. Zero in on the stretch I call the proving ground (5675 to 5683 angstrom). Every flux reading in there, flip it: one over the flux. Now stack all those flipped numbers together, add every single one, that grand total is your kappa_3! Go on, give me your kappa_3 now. 0.53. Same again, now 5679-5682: 0.18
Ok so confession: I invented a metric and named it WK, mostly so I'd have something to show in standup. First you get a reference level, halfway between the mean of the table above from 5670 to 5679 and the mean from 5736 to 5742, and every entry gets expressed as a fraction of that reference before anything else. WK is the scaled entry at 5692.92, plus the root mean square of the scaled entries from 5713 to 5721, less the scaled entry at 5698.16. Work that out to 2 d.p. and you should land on 0.92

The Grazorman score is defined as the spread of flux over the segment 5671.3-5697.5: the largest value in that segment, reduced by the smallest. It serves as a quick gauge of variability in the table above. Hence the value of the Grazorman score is 2.0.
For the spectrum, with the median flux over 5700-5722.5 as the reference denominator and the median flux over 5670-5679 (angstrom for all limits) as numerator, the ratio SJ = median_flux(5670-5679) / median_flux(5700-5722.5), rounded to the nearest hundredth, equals 0.99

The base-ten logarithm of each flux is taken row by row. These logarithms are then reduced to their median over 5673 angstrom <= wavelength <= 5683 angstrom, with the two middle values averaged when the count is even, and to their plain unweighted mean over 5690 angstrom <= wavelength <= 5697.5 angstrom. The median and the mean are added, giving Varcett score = 2.06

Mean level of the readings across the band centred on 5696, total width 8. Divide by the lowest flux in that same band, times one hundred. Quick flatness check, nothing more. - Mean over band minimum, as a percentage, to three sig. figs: 105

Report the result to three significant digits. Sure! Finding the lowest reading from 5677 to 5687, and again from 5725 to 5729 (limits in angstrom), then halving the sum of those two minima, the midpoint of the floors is 10.6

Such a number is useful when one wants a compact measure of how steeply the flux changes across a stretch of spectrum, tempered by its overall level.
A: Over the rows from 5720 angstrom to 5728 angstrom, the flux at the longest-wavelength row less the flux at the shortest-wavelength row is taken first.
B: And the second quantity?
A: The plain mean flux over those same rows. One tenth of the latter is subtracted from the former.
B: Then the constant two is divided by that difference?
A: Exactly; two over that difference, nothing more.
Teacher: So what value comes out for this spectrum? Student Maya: -1.28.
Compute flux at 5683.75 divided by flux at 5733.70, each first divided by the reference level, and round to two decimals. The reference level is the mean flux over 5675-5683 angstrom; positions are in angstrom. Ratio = 1.09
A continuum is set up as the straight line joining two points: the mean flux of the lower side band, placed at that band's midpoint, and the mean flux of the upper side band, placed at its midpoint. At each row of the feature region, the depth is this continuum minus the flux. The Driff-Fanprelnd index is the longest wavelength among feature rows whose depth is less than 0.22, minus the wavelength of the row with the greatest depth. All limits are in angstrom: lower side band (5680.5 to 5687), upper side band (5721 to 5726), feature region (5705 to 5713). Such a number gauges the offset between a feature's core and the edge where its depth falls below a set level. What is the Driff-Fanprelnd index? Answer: 2.6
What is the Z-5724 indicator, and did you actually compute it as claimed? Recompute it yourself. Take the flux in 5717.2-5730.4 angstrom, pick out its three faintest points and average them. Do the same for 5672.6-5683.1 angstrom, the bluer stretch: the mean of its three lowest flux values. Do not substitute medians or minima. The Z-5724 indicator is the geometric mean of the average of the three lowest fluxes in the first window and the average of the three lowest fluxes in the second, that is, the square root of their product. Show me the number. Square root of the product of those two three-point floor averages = 10.3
